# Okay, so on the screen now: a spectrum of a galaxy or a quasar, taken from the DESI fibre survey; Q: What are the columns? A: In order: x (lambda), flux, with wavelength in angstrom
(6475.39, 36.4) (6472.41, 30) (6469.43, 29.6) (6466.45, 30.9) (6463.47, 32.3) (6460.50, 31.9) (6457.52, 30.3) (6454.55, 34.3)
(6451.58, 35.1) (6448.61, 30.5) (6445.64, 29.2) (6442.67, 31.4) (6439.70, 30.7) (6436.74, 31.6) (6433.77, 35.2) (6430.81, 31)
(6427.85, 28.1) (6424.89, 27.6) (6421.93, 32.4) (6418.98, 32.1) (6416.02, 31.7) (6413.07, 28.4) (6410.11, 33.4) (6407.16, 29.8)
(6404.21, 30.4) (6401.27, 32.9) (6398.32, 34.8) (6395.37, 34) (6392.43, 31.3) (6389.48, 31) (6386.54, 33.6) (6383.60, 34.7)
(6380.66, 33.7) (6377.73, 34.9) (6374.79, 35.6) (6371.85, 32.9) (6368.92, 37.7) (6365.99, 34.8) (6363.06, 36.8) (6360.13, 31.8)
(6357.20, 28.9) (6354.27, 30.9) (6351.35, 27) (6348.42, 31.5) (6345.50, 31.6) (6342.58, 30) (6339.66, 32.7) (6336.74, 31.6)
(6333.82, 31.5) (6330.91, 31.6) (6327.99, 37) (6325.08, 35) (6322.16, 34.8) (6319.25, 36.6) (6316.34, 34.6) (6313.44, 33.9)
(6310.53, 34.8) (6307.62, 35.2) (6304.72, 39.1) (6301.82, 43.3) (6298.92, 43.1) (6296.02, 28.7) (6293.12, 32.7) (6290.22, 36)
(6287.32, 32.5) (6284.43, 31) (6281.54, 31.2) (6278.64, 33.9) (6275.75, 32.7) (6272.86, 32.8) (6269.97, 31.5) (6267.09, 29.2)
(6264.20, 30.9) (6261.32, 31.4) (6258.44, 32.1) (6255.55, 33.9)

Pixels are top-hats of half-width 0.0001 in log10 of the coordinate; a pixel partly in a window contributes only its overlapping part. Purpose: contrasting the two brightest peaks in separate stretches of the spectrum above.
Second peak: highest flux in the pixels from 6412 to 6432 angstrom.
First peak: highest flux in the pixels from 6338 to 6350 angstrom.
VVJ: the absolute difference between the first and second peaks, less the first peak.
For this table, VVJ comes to -32.4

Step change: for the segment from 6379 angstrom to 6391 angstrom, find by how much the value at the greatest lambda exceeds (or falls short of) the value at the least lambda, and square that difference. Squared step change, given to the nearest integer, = 7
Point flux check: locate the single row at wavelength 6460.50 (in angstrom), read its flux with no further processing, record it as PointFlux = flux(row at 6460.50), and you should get 31.9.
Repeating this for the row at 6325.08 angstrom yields 35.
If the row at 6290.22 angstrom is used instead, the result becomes 36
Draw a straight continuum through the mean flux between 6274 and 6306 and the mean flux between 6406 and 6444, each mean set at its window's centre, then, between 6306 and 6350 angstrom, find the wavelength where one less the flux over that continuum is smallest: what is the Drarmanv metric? 6327.99 angstrom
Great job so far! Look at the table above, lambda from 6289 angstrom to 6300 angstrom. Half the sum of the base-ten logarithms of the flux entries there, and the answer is 3.08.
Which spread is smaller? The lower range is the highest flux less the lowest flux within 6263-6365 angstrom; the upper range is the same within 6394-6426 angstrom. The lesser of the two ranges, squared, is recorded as 52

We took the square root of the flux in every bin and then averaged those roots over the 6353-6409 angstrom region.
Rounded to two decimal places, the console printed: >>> 5.76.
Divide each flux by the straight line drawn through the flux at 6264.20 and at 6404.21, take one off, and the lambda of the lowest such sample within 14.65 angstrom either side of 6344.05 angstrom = 6351.35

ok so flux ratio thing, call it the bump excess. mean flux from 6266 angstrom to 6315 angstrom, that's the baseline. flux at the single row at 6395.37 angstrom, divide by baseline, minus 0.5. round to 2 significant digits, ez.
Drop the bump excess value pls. 0.49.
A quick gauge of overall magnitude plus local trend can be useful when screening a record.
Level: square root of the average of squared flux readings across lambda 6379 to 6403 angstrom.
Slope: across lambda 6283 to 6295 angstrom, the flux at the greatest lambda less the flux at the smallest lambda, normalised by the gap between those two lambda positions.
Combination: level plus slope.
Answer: 33.5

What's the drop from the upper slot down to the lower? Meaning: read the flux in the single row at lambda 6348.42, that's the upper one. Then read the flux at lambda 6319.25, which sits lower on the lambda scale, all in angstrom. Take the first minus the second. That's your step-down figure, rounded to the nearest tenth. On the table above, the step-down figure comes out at -5.1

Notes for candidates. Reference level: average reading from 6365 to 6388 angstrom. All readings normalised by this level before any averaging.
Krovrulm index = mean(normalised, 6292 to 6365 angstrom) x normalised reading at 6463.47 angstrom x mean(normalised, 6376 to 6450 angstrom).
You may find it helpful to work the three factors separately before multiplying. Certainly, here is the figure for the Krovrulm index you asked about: 0.827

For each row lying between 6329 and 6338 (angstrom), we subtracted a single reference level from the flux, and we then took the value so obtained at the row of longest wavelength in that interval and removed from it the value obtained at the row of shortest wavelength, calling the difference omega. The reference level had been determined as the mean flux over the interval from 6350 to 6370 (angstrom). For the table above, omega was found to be 0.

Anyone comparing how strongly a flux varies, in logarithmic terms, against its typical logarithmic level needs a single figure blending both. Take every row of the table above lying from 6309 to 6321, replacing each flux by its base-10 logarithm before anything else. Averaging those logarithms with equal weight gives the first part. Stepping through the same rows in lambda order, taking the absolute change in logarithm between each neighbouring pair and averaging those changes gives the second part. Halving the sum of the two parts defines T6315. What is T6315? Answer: 0.779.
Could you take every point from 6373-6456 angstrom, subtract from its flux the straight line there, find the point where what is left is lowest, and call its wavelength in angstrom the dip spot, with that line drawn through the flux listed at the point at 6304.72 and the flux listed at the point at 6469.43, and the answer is 6424.89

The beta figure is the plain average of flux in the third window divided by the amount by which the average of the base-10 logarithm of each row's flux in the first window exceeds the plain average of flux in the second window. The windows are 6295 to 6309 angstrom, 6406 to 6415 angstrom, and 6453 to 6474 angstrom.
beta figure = -1.08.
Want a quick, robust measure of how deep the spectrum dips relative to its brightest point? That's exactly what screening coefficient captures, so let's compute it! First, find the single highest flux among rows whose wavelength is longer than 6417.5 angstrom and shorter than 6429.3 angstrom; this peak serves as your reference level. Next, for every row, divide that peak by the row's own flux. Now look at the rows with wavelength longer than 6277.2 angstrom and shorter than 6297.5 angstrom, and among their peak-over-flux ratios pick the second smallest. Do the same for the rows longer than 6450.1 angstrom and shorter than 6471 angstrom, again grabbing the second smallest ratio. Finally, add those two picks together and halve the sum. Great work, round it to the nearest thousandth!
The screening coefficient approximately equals 0.950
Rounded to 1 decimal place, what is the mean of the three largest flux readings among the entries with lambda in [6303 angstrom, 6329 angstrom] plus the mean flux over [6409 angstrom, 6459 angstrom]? 68.9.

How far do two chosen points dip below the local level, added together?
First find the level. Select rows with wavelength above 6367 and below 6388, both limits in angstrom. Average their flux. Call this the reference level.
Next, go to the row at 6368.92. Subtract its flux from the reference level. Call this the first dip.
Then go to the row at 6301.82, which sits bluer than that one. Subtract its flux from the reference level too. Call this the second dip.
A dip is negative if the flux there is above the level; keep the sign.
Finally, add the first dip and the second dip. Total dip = -12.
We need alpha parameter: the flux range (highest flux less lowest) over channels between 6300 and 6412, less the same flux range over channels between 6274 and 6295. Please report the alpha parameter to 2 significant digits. 11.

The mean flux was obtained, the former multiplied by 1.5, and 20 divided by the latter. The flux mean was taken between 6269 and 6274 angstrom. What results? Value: 0.415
